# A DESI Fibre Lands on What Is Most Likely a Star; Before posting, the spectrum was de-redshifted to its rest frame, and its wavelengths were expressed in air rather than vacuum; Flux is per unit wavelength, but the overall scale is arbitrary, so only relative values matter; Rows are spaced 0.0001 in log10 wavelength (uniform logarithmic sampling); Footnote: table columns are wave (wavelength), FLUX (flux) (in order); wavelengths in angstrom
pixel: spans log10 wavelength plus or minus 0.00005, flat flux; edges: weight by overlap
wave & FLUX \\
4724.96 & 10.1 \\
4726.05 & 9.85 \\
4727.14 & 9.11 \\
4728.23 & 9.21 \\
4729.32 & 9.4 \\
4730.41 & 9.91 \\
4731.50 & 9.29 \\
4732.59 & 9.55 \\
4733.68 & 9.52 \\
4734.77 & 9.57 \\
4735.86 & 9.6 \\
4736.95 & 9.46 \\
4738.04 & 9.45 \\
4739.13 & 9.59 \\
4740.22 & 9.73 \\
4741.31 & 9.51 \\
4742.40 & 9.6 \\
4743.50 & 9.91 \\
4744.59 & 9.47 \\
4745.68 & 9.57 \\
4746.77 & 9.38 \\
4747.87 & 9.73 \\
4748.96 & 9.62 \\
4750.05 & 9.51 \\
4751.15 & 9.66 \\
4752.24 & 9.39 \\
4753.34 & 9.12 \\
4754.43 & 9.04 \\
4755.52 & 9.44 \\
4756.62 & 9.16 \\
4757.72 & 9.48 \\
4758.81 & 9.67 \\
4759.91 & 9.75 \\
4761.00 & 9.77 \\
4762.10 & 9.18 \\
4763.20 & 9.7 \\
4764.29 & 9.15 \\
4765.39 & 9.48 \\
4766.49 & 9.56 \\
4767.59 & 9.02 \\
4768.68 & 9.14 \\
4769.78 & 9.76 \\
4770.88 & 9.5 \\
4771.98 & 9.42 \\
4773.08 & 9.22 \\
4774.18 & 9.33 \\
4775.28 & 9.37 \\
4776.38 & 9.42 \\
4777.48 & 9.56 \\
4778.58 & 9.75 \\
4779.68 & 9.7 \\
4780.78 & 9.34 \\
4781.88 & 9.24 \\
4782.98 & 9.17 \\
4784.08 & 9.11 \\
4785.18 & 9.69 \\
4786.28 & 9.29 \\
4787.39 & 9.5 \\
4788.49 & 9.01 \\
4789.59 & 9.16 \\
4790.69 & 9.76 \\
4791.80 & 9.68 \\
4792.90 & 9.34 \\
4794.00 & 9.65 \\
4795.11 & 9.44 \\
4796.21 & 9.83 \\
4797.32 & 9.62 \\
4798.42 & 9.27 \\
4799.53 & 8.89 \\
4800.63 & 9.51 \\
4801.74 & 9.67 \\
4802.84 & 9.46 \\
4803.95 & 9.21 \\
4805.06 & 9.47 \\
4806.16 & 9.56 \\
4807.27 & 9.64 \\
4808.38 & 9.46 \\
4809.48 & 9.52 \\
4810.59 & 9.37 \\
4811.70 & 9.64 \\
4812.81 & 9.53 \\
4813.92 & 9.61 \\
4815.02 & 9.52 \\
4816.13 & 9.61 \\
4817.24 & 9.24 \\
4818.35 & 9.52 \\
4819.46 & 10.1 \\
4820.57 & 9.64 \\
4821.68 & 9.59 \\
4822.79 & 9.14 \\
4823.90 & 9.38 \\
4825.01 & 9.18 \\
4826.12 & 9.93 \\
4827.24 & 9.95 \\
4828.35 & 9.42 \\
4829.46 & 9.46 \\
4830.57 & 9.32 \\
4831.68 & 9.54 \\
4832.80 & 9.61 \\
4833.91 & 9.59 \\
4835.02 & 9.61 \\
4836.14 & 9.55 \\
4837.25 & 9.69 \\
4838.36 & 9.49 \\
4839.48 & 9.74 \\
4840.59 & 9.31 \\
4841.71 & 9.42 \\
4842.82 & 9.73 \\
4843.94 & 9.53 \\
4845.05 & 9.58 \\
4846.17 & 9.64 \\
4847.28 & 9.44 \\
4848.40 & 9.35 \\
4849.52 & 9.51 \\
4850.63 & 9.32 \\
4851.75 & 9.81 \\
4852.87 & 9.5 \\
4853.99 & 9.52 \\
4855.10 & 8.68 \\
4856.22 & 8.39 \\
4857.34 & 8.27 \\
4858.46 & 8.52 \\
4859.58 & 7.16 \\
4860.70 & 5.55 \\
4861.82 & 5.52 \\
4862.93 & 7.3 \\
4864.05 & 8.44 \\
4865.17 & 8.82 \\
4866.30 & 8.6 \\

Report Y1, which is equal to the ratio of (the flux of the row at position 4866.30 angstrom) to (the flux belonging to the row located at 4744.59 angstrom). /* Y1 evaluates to 0.91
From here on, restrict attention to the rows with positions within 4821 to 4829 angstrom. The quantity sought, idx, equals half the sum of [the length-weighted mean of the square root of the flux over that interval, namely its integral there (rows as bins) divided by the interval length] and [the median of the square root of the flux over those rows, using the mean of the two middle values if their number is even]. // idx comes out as 3.08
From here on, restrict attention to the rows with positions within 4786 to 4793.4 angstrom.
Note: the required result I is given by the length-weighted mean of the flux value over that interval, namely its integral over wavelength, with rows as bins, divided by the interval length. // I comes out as 9.39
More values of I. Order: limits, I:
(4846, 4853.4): 9.50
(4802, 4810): 9.49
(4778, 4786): 9.43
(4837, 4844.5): 9.56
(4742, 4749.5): 9.61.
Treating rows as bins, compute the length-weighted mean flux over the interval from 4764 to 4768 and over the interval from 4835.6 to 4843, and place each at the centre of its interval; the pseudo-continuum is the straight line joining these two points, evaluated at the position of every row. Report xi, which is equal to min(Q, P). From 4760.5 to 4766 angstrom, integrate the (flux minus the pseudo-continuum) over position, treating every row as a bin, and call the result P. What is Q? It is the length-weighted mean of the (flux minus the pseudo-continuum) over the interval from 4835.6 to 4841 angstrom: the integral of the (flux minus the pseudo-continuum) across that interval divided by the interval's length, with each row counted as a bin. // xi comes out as 0.0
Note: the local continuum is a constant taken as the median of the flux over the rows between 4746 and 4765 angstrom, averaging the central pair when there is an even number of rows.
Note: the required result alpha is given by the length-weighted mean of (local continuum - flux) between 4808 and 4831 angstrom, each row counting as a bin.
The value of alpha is -0.05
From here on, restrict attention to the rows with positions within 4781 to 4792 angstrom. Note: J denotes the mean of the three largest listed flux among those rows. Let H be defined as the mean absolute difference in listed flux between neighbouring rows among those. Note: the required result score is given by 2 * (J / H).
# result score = 66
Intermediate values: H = 0.29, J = 9.710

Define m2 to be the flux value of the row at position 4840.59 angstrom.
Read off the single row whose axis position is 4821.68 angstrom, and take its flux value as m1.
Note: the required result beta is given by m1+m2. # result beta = 18.9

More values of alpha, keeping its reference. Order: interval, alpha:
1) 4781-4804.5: 0.08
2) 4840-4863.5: 0.76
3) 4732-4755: -0.04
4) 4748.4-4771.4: 0.05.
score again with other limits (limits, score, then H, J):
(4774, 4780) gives 206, 0.09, 9.670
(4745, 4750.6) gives 101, 0.19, 9.640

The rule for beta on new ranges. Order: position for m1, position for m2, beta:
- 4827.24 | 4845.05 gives 19.5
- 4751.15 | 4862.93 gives 17.0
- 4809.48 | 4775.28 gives 18.9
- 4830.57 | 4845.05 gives 18.9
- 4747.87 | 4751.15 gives 19.4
